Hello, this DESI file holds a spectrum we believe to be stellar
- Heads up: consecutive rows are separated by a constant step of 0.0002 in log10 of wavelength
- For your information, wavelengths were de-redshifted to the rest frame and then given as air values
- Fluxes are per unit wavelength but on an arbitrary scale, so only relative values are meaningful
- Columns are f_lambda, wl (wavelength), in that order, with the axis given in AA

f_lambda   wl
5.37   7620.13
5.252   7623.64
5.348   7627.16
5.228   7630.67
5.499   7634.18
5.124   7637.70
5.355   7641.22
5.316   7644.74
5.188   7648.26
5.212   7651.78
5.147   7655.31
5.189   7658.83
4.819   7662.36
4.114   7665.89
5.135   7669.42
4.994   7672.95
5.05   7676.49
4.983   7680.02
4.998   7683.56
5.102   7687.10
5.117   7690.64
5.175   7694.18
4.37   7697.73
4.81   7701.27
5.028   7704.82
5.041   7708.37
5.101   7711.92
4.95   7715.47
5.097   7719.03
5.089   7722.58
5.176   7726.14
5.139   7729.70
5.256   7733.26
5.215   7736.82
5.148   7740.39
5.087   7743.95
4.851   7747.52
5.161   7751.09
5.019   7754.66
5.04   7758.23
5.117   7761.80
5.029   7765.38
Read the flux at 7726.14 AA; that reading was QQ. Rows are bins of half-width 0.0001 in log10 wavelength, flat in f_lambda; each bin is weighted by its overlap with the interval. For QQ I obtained 5.176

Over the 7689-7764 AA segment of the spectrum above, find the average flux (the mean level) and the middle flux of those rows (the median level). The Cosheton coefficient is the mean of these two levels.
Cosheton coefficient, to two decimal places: 5.07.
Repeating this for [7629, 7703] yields 5.08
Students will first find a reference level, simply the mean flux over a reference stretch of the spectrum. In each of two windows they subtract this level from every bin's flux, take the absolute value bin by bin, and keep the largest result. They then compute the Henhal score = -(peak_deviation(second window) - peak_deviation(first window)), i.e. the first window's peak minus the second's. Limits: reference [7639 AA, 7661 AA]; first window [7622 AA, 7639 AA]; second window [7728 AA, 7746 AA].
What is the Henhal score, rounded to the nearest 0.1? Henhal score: 0.1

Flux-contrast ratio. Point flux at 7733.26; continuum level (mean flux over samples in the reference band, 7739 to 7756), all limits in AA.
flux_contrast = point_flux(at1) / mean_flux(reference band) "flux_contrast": 1.04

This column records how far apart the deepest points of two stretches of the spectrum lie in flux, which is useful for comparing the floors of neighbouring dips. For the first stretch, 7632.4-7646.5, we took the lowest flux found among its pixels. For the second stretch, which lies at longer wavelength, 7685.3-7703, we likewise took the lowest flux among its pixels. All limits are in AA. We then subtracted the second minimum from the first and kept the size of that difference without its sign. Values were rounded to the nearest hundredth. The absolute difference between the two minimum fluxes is 0.75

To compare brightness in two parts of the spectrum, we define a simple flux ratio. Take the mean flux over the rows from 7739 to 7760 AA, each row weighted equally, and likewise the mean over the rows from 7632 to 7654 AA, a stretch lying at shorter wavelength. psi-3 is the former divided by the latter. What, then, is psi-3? 0.96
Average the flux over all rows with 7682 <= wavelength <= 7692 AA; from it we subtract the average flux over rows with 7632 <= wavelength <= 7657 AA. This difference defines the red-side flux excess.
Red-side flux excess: -0.19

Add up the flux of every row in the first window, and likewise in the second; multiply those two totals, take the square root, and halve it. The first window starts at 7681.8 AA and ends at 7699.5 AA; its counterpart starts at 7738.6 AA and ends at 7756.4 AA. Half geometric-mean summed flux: 12.5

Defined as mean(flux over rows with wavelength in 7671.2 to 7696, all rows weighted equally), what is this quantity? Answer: 5.06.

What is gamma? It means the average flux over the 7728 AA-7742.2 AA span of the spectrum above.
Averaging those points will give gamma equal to 5.19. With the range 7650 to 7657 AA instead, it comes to 5.18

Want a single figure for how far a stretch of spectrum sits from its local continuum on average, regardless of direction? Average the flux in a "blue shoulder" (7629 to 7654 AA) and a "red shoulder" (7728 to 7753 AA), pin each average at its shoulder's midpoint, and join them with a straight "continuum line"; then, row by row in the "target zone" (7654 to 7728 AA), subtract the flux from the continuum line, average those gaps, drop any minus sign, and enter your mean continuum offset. 0.22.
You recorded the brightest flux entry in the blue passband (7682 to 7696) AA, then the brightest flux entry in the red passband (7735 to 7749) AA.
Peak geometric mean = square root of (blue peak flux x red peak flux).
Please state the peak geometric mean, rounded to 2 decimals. 5.19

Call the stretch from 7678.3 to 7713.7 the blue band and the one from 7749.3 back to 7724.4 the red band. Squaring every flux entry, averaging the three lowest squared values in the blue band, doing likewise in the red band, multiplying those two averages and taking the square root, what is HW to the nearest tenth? 23.8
